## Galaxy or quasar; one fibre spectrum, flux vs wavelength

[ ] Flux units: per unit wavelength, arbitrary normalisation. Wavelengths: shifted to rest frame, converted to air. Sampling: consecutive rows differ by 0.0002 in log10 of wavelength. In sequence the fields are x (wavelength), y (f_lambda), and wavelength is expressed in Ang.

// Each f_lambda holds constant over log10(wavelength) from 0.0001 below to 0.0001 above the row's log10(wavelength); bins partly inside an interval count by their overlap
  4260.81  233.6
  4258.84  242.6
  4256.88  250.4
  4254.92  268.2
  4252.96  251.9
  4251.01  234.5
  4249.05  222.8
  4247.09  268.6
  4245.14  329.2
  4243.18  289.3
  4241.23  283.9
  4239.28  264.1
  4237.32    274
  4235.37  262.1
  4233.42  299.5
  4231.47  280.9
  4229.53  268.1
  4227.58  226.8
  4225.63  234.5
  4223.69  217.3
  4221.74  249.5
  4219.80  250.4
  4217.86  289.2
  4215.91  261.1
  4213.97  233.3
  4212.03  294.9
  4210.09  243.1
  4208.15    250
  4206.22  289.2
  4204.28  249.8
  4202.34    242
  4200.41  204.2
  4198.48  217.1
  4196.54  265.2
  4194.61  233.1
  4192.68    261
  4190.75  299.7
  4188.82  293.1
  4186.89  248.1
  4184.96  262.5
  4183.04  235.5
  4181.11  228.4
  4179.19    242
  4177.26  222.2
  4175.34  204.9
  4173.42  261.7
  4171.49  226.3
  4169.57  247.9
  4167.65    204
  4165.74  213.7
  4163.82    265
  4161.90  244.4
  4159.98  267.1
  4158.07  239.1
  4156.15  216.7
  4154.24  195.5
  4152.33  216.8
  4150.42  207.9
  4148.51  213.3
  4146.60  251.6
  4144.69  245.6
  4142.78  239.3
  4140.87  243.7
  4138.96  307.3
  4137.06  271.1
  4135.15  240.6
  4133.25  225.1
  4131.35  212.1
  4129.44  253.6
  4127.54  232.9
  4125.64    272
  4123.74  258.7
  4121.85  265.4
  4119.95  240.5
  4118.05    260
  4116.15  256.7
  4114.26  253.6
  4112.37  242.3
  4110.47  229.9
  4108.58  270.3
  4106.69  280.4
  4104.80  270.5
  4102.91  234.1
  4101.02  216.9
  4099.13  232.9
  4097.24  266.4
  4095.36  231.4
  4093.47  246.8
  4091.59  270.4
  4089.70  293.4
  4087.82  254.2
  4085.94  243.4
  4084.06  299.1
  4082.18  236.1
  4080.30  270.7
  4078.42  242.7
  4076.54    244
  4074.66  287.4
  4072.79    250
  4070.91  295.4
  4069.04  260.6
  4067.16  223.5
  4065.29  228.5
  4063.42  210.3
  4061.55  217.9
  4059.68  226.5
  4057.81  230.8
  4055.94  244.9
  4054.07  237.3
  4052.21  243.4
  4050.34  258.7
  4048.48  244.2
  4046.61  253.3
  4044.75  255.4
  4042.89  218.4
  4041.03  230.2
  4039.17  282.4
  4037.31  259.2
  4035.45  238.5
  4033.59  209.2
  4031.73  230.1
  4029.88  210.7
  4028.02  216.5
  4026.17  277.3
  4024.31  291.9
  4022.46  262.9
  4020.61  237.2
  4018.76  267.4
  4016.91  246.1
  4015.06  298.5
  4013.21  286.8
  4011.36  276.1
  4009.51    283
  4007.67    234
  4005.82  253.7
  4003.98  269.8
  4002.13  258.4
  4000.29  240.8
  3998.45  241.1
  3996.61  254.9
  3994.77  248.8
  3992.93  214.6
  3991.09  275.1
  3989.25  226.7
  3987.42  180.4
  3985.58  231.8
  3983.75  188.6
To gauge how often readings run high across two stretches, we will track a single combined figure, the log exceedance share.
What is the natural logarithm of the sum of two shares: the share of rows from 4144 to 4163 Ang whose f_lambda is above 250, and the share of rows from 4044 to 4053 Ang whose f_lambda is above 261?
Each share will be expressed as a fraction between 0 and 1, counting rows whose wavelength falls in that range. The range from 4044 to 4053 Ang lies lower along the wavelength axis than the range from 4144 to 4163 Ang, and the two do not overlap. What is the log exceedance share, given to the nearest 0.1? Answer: -1.6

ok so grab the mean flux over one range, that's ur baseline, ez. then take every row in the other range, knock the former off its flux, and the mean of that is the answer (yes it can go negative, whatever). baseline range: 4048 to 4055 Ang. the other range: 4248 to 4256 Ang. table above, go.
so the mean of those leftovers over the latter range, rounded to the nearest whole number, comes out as -2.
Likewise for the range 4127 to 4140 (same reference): 3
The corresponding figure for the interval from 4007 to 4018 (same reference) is 25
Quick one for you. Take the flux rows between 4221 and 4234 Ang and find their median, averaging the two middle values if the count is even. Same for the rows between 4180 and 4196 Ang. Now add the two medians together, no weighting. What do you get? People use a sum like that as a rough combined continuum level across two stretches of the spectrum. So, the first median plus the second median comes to 504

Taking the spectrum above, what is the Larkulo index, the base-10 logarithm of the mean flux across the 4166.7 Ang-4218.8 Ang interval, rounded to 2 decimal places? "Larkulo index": 2.40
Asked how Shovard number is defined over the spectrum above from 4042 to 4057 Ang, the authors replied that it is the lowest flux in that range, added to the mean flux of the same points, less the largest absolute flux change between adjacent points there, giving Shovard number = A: 426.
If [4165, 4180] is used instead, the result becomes 375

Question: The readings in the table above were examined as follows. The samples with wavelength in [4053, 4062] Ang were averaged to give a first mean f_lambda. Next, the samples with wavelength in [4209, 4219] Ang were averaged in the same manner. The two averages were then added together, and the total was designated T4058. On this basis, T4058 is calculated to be 496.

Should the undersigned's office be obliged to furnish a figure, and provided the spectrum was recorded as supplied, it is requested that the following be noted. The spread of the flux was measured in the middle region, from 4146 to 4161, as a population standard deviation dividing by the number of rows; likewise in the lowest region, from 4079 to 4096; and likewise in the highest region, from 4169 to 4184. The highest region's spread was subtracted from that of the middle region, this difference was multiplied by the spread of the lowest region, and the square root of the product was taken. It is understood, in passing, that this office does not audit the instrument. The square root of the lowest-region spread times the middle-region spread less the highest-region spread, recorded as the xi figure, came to 12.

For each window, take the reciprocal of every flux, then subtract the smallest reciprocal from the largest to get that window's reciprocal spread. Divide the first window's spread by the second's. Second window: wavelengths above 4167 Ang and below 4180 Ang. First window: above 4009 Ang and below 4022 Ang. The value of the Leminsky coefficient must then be 0.80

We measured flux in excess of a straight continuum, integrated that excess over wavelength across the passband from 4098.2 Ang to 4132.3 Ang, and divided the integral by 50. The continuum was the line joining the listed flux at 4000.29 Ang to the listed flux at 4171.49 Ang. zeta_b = 12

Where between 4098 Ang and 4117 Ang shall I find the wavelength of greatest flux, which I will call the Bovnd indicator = 4106.69 Ang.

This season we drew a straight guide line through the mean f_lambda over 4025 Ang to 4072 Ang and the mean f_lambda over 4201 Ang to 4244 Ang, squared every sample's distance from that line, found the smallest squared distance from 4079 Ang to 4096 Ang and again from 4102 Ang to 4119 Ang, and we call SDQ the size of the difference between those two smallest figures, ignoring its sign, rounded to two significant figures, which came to 28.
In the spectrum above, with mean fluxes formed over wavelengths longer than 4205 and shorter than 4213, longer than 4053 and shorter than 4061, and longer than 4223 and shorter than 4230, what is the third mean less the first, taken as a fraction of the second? -0.14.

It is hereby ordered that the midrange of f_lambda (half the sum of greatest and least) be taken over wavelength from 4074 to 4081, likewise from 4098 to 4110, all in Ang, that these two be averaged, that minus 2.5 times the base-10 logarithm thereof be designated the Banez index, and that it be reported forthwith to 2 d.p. -6.02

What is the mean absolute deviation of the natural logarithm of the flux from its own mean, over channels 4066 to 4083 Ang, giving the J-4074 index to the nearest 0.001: 0.075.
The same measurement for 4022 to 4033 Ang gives 0.118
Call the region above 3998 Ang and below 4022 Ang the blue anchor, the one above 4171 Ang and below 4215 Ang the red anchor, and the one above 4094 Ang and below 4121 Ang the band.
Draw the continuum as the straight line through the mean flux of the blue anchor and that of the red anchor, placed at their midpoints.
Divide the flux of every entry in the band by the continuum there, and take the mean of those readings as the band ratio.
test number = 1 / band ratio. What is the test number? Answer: 1.02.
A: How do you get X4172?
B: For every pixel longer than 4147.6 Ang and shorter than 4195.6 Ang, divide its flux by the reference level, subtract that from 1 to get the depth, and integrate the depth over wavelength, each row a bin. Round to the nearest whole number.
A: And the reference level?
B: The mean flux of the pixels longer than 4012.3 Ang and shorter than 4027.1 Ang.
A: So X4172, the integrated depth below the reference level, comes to 6 Ang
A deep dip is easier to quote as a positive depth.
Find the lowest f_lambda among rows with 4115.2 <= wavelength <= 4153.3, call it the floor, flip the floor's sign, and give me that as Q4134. -208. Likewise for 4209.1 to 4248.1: -217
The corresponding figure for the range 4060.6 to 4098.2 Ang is -210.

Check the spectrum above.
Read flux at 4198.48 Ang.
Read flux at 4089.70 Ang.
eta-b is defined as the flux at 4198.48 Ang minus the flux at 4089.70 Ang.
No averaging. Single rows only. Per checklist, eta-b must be -76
